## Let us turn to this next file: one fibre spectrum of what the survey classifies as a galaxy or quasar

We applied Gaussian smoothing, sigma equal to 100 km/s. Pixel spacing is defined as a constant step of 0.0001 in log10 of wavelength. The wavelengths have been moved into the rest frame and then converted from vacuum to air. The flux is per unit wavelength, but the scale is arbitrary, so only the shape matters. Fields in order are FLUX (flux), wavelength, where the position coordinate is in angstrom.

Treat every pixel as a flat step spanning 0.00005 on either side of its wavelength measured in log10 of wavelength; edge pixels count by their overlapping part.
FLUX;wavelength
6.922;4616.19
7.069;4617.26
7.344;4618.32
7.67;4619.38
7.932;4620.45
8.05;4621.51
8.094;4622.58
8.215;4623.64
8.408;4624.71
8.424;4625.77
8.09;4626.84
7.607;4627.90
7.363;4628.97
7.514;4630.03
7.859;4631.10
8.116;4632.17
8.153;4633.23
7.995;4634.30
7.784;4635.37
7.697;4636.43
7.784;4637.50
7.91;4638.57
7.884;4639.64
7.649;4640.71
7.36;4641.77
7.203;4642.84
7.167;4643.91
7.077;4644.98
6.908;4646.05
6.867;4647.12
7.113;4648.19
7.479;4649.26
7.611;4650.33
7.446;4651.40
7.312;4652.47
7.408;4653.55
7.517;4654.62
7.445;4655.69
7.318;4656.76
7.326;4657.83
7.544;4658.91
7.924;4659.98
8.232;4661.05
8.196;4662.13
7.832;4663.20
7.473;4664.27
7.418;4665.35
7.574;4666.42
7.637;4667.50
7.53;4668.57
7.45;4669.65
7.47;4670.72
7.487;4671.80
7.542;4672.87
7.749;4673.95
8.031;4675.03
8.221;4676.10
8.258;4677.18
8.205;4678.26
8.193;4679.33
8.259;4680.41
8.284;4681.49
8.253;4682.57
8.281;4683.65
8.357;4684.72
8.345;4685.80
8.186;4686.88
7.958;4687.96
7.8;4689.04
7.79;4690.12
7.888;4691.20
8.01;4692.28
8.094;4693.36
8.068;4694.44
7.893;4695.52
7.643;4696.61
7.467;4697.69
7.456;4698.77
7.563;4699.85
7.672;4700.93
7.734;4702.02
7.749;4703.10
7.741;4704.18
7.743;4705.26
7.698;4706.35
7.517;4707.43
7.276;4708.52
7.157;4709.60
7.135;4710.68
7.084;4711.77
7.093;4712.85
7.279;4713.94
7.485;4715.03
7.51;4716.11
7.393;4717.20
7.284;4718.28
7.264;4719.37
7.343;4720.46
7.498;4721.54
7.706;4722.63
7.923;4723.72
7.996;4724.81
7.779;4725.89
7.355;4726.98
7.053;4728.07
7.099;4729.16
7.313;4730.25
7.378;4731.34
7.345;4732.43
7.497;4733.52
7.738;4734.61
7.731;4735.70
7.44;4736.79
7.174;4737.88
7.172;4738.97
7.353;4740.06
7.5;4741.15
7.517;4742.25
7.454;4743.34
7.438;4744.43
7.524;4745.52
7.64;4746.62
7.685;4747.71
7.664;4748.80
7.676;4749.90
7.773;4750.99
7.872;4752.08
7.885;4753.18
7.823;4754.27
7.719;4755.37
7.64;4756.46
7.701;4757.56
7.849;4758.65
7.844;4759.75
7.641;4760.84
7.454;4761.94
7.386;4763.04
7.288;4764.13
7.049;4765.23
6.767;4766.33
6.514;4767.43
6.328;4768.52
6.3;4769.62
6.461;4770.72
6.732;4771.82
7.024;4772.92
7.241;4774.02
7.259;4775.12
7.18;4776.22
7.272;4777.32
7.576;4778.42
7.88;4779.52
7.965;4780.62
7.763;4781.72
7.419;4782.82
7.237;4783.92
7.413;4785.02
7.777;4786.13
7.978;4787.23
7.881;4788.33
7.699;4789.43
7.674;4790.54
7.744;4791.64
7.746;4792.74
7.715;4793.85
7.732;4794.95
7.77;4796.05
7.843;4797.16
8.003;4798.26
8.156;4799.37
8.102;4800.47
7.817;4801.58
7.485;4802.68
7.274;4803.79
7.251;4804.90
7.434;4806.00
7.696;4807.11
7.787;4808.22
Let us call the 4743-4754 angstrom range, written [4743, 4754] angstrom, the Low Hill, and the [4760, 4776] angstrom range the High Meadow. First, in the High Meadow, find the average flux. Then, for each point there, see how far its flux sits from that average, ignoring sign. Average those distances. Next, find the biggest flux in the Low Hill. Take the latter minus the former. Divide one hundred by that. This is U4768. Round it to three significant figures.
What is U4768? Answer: 13.3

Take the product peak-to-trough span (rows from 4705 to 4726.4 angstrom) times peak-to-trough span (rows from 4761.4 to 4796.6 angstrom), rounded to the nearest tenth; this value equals 1.5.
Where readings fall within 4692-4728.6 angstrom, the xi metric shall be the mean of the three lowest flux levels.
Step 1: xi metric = 7.08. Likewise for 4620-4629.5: 7.63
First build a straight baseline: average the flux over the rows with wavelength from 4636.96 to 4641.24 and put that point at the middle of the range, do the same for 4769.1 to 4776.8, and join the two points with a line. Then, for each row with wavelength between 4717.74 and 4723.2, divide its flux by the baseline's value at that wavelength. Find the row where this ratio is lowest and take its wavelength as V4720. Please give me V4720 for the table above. 4719.37 angstrom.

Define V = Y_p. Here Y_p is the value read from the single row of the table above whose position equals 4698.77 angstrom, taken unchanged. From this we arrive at 7.456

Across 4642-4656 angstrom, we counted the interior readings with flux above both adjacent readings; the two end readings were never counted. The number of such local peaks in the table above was 2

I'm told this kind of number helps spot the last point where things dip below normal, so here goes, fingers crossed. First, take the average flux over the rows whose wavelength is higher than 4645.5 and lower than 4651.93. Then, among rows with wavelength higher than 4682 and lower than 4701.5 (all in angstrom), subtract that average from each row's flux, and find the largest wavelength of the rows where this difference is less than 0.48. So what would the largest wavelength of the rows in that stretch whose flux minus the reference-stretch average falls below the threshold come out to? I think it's 4700.93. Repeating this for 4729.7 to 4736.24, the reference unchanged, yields 4733.52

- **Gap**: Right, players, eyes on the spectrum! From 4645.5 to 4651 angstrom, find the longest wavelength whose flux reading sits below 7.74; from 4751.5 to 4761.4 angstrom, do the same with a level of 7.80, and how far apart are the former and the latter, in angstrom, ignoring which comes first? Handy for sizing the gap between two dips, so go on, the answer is 110.5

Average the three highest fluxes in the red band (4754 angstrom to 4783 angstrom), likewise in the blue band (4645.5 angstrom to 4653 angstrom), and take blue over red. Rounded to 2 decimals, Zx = 0.95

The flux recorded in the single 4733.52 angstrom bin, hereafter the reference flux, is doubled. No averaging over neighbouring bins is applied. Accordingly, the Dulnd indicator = 15.0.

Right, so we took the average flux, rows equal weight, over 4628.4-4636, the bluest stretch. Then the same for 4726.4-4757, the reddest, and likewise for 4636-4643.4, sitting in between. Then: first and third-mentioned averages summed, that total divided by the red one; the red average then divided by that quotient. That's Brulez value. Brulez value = 3.653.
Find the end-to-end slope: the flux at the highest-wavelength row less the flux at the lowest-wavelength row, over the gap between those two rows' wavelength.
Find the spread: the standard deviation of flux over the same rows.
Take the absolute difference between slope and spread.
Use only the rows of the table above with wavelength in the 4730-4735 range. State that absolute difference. 0.1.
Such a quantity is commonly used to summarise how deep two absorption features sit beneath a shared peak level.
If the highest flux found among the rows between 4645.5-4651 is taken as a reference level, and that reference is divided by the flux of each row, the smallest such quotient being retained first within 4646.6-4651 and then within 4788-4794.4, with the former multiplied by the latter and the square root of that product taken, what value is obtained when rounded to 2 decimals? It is 0.98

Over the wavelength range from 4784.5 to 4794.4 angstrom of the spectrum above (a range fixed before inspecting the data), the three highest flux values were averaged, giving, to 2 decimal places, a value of 7.88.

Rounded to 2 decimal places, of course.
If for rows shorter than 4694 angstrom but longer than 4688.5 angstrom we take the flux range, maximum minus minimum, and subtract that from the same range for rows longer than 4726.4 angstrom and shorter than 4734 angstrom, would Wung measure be 0.14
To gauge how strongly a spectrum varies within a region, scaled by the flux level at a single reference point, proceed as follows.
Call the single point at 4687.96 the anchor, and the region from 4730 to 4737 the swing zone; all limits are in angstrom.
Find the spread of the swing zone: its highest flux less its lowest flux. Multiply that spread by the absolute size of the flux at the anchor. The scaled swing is 3.4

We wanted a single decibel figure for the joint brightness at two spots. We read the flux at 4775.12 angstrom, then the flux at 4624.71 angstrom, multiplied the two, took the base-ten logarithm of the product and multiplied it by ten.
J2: 17.9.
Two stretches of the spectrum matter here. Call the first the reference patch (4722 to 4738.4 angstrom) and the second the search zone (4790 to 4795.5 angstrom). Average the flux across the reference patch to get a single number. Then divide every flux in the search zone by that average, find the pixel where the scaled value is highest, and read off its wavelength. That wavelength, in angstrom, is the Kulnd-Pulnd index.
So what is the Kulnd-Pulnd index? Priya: 4792.74 angstrom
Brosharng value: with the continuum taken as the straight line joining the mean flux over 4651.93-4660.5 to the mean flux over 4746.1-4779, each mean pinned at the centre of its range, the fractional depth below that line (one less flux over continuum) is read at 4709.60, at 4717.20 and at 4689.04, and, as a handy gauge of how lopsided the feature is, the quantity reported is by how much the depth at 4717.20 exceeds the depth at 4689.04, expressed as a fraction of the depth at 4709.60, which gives 1.5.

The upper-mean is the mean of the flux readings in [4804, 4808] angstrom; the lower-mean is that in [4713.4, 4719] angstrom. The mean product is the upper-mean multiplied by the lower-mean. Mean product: 55.1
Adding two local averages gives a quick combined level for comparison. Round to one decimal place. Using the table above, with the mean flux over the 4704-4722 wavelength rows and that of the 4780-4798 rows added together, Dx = 15.1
